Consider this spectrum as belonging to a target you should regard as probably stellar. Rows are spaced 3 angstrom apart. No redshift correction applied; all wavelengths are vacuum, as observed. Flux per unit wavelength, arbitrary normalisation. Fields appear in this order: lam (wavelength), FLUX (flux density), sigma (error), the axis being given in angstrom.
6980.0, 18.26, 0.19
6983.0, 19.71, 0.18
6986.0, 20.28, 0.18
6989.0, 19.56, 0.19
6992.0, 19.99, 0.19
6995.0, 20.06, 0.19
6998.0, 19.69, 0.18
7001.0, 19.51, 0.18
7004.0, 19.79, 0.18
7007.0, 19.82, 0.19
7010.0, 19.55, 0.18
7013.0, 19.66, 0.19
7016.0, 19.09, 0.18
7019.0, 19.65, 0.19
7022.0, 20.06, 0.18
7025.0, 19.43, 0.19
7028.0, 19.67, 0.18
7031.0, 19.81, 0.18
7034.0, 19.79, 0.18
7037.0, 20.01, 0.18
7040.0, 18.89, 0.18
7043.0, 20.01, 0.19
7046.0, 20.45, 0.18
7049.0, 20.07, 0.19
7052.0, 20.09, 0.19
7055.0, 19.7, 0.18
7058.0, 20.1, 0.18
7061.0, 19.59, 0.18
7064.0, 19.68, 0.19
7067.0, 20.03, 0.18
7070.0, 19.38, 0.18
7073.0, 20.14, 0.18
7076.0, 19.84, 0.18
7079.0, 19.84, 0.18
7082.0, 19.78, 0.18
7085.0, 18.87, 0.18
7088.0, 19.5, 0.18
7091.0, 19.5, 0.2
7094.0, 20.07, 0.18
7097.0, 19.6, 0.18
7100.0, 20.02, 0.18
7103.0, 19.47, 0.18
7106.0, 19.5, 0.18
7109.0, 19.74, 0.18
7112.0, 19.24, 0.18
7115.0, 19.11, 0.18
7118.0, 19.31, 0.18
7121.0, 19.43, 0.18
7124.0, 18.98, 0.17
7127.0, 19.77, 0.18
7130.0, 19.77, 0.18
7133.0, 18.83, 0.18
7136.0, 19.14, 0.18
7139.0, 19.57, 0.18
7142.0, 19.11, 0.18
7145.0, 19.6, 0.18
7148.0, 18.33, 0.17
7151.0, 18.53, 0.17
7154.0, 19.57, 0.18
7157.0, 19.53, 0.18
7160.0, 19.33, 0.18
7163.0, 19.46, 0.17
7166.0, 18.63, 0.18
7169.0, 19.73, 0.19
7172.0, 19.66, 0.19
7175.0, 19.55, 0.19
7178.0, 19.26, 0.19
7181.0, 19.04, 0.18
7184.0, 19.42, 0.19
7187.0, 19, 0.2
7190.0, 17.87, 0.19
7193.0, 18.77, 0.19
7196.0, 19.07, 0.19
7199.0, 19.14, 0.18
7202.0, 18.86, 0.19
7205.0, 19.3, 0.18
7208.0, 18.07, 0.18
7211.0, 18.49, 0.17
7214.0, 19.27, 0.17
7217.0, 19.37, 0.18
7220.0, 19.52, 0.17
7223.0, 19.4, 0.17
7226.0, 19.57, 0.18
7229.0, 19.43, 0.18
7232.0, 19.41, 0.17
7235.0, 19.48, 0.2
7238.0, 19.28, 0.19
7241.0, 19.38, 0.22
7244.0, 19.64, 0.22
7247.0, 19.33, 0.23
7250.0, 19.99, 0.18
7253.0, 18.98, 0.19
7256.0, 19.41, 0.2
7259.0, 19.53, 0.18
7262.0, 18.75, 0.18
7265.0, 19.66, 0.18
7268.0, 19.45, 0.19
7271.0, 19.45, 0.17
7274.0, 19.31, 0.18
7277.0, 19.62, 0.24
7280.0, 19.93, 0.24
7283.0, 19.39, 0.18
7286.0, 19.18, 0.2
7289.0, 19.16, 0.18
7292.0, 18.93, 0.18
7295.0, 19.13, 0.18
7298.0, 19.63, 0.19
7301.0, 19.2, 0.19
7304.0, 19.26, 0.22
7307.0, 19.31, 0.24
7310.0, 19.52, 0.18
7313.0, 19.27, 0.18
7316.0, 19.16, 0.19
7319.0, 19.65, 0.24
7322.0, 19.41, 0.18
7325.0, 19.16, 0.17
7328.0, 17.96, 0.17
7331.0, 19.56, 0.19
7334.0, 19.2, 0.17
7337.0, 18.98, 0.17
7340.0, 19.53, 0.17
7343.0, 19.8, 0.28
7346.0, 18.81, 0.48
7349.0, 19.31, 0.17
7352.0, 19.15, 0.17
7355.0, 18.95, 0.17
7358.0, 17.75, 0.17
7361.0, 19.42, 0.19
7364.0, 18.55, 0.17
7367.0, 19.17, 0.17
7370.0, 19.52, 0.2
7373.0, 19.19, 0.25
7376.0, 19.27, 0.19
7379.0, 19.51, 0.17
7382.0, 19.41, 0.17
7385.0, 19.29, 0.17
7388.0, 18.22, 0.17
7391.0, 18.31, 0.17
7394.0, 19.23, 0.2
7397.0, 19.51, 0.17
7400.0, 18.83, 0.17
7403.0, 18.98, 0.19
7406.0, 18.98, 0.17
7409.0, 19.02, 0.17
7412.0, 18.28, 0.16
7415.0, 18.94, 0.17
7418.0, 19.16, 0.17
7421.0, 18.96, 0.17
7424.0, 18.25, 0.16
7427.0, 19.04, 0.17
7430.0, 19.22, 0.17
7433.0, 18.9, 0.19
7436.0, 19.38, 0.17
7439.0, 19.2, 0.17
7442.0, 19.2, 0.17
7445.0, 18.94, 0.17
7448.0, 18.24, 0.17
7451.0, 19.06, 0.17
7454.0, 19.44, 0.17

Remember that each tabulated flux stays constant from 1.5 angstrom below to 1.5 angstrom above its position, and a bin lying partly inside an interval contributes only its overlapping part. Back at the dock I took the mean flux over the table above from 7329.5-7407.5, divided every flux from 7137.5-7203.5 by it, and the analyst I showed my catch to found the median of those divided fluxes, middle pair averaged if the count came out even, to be 1.01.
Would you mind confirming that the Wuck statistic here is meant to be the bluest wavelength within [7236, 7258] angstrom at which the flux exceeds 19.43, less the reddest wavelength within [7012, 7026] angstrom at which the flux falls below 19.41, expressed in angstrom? 228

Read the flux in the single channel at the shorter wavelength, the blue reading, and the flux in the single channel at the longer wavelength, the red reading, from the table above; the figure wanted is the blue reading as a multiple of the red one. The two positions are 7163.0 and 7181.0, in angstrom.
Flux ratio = 1.02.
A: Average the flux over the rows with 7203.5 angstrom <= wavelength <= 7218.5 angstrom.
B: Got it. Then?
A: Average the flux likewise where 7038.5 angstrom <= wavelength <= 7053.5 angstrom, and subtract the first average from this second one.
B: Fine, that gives 1.00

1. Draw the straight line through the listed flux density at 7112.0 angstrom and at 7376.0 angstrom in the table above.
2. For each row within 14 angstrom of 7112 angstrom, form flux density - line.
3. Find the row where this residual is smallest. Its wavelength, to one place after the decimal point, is 7124.0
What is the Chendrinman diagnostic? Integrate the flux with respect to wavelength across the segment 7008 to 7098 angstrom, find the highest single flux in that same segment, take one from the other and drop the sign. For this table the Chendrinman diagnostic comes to 1755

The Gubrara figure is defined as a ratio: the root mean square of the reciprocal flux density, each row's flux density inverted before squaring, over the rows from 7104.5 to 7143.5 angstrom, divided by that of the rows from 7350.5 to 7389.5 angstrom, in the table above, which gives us 0.98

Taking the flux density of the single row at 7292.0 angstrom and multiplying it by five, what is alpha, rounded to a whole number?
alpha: 95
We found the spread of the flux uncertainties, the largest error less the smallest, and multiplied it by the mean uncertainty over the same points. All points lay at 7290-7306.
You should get 0.008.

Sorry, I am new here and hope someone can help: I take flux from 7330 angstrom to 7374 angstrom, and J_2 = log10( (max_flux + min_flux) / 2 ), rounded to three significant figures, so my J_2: 1.27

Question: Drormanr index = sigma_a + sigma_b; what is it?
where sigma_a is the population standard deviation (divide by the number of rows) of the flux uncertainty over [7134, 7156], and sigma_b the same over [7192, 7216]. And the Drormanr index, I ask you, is 0.012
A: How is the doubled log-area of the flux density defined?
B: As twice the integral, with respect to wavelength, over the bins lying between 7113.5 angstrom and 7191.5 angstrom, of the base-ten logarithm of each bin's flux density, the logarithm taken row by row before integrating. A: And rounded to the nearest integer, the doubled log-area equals 200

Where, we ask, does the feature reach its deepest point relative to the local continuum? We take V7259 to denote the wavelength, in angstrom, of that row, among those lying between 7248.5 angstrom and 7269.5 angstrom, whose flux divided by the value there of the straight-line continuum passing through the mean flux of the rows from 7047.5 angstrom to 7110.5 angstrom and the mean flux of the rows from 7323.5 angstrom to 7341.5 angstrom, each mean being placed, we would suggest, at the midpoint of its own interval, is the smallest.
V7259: 7262.0 angstrom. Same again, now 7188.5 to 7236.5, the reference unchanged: 7190.0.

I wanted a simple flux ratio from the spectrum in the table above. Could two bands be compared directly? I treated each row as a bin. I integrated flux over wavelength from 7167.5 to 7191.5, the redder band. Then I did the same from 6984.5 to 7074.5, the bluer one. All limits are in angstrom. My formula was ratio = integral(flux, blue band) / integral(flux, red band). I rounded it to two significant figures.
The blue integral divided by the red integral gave 3.9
